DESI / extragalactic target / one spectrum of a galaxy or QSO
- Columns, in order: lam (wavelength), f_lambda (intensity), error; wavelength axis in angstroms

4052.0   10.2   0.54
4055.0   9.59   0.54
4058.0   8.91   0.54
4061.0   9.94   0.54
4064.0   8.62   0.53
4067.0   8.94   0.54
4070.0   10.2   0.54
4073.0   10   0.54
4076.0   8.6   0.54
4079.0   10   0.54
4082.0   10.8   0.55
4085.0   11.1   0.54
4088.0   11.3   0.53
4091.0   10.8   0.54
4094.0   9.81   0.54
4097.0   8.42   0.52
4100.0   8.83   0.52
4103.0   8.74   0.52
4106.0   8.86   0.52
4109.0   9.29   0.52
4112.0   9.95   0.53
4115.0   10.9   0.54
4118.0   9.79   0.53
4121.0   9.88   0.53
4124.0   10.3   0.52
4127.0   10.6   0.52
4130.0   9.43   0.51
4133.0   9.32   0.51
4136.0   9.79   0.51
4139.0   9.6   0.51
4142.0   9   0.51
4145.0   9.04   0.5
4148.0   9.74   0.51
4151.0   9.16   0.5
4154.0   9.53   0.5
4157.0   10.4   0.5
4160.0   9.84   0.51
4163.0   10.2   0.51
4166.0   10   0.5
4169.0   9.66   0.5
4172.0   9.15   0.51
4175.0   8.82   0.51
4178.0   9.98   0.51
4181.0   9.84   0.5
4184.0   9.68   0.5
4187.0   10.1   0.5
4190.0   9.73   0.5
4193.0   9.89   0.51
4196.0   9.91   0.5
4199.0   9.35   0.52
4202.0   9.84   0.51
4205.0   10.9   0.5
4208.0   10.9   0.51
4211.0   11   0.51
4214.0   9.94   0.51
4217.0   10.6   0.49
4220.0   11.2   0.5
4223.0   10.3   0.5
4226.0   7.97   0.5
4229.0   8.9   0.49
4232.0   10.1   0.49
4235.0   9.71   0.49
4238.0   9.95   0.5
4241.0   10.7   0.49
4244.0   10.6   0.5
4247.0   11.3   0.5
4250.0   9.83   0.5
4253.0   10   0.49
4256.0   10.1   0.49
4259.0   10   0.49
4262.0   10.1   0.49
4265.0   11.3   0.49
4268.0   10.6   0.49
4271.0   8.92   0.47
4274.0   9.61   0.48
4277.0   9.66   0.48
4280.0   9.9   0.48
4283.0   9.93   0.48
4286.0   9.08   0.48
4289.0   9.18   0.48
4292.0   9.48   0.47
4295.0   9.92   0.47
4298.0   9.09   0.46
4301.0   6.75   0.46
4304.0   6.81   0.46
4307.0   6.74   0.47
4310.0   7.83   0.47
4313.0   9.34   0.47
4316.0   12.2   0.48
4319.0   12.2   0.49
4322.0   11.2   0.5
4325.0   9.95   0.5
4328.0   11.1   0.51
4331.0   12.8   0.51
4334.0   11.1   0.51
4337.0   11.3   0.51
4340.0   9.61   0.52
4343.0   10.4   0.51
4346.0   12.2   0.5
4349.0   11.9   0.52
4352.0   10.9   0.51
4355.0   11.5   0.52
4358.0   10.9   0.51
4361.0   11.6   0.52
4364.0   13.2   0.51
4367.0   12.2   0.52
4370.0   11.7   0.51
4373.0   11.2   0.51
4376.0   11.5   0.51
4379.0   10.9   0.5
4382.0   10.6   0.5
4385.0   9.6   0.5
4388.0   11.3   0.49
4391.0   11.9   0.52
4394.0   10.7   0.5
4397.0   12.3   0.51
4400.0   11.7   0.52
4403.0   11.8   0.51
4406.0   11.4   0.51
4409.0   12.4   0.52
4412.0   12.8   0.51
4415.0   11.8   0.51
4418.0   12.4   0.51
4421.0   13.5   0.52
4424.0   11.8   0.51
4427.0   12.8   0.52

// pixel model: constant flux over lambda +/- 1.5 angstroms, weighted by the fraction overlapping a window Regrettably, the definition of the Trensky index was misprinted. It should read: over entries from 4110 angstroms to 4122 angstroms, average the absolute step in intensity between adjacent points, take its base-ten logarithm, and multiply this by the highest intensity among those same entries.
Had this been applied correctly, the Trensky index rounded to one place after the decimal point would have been -1.6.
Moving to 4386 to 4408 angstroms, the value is -1.5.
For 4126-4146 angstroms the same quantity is -3.9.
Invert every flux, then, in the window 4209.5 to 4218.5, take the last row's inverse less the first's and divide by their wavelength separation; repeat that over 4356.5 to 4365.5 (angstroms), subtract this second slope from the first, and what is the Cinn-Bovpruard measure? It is 0.0032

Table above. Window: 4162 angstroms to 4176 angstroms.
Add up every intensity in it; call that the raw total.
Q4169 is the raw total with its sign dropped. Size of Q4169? 47.8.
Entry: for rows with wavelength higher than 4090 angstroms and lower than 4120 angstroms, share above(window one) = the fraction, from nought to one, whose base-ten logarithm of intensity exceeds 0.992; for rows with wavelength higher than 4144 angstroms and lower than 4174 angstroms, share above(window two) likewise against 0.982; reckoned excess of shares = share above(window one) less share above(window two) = -0.30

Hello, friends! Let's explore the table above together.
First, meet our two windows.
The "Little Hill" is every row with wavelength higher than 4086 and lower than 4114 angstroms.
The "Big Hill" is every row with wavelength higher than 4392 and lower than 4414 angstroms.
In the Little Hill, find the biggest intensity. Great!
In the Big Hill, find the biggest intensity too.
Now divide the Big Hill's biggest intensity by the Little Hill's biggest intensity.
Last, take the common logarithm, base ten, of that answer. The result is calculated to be 0.054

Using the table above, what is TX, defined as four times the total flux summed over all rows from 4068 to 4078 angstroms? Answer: 115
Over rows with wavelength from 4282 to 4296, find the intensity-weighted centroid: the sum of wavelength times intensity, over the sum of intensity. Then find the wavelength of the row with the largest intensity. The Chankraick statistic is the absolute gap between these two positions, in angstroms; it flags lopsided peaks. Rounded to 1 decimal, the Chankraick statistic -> 6.0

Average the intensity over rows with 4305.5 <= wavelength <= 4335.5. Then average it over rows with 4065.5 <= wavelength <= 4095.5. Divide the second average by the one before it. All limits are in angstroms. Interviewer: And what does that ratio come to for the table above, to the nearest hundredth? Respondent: 0.97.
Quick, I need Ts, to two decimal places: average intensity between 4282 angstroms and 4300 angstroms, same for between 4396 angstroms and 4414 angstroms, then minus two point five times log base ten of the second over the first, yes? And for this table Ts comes -0.27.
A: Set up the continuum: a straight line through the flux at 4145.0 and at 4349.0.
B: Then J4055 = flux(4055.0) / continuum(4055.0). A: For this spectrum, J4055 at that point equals 1.23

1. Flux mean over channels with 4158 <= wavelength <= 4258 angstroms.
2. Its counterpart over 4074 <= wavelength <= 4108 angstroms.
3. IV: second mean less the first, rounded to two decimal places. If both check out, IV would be -0.25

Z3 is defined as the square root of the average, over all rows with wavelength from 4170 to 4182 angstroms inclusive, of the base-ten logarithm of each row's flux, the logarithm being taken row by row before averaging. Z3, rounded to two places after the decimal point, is 0.99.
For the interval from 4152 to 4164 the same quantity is 1.00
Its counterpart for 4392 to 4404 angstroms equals 1.03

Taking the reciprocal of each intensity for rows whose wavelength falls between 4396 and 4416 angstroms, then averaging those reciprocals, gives 0.083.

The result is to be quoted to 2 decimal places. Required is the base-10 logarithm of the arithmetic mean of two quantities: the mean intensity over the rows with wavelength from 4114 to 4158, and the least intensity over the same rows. 0.97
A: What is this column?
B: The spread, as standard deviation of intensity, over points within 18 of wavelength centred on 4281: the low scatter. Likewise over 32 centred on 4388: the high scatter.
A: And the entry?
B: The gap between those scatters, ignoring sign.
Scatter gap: 0.39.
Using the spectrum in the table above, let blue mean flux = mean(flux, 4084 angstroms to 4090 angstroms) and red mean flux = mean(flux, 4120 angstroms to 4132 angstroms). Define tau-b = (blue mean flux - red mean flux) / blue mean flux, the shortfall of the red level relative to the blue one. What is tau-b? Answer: 0.10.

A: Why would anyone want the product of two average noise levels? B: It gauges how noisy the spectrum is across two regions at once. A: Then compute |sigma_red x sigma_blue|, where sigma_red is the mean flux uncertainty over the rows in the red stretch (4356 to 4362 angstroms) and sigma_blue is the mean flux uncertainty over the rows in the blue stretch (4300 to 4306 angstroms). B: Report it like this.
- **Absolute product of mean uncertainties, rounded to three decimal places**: 0.237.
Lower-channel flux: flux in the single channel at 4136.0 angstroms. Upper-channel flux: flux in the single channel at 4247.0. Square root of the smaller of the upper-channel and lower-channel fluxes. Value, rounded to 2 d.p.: 3.13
